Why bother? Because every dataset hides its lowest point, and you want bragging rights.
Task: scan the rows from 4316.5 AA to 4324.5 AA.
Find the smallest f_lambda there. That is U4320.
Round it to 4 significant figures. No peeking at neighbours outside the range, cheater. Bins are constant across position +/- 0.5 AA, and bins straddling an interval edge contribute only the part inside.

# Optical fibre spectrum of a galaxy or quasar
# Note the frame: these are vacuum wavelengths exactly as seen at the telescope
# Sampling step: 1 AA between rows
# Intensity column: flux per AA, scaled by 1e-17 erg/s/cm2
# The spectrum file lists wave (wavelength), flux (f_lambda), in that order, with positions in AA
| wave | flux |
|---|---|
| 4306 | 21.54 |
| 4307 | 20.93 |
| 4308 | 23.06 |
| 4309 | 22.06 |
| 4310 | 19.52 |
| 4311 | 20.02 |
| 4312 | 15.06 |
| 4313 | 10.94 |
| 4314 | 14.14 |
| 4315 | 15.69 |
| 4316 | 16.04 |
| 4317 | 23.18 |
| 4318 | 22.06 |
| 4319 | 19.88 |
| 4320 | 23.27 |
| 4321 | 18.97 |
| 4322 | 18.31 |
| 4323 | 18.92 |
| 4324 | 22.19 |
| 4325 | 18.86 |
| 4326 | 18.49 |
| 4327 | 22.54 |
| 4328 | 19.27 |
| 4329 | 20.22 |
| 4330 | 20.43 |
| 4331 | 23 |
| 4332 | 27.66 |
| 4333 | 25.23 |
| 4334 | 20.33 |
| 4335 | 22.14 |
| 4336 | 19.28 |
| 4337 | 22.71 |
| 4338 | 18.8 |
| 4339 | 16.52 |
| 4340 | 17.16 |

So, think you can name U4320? 18.31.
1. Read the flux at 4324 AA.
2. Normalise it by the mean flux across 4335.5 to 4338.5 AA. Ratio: 1.1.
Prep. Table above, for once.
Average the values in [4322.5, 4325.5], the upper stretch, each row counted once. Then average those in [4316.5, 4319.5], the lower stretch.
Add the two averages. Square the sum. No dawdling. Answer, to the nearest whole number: 1739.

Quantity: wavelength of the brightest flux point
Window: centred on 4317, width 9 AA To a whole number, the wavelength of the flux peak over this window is 4320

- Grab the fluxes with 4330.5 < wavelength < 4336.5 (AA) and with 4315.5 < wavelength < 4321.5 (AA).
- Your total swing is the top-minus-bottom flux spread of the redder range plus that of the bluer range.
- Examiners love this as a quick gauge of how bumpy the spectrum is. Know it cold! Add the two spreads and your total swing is 15.6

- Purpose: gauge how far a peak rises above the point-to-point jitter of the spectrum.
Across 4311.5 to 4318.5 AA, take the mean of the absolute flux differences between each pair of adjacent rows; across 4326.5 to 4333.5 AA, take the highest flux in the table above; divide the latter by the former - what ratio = 9.5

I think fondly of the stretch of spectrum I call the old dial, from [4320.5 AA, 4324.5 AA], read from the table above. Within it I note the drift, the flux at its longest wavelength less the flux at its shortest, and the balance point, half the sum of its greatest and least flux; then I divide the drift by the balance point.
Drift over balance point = 0.16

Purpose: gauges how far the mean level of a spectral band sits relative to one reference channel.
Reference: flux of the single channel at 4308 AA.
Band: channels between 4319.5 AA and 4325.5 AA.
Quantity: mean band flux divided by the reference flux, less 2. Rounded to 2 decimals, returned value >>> -1.13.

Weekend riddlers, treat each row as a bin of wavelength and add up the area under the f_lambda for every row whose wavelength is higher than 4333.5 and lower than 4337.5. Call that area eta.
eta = 84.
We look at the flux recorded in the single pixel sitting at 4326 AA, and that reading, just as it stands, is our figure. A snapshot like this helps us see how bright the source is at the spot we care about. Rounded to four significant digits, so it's 18.49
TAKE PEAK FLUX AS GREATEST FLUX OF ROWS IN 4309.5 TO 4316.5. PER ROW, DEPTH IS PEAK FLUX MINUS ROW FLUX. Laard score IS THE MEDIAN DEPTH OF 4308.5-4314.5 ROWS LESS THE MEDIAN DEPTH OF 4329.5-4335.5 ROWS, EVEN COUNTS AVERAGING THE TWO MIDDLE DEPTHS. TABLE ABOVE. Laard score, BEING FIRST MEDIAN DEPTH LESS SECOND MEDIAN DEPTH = 5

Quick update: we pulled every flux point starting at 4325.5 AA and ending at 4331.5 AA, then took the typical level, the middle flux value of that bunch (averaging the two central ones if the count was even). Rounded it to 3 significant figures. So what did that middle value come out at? 20.3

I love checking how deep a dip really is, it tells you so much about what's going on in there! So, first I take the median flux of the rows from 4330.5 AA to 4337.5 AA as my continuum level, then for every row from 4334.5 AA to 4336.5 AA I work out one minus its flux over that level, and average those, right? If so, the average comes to 0.09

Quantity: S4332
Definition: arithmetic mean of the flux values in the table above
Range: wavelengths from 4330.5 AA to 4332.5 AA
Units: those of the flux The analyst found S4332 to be 25.3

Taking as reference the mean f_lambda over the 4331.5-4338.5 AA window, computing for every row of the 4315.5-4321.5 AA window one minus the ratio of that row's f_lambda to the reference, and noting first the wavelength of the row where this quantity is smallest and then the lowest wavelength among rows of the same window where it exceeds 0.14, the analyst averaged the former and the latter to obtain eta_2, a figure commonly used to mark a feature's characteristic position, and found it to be 4318.0 AA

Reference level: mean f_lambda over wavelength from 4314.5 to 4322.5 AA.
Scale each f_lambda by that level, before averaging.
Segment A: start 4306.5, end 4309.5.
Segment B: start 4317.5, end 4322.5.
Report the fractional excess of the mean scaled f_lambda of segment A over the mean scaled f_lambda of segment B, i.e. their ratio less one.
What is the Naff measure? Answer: 0.1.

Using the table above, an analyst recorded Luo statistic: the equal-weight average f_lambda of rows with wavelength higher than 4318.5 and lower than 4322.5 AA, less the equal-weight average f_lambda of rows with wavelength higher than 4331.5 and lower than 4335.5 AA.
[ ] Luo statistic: -4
